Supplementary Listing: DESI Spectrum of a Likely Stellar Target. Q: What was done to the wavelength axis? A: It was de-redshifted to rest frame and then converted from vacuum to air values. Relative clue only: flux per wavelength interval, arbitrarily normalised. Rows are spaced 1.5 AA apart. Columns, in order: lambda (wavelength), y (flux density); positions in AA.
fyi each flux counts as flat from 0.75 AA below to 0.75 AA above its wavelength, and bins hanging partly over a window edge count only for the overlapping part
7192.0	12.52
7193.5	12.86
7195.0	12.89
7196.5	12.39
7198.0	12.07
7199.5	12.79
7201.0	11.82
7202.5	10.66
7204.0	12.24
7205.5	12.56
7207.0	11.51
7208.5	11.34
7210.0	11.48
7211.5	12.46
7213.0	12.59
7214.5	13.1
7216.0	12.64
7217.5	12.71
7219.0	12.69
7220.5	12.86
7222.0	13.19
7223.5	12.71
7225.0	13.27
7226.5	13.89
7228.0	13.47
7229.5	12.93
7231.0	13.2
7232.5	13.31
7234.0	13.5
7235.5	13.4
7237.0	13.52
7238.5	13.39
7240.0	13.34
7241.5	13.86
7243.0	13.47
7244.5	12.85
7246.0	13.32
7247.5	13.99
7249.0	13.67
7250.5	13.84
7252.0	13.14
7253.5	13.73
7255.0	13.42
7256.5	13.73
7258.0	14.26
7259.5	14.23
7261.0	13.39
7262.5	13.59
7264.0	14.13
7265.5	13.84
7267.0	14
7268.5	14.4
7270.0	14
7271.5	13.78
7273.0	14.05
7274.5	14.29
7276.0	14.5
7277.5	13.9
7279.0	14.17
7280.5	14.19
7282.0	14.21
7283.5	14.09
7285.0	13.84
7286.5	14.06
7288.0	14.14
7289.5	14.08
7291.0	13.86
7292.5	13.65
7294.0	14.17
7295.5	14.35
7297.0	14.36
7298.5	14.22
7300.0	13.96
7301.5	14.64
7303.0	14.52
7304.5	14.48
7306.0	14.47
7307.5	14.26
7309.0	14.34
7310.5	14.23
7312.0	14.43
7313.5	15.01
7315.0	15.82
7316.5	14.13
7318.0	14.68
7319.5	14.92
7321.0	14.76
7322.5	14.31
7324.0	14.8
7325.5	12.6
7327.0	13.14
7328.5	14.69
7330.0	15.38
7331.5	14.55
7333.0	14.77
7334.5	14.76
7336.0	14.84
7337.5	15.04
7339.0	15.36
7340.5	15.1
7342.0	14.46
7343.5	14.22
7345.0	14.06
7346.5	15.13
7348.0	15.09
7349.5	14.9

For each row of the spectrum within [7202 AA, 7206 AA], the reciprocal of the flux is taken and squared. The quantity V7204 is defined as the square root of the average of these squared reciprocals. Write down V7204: 0.0853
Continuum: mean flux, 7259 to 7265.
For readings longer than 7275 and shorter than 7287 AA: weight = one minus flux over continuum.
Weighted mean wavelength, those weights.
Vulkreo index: 7280.1 AA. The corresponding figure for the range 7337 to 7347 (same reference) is 7341.3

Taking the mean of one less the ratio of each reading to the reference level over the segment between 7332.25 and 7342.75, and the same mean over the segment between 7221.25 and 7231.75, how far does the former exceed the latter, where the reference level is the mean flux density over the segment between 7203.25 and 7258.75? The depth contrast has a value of -0.13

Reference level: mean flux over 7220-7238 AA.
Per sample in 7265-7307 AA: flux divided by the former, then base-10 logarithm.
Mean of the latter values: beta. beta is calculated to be 0.03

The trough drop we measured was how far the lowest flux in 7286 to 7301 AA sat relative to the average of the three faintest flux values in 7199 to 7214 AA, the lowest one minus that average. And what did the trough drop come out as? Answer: 2.5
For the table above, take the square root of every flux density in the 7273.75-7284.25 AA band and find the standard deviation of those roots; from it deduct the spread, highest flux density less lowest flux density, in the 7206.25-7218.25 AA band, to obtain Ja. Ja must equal -1.7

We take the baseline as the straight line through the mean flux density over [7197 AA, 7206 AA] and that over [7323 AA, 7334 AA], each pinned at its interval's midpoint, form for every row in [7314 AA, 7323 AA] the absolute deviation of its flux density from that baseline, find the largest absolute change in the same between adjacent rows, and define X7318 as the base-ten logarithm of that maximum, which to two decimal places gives 0.23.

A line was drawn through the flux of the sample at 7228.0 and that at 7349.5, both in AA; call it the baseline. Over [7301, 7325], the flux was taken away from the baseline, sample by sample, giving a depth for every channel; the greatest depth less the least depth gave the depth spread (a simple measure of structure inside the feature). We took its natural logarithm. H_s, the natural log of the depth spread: 0.54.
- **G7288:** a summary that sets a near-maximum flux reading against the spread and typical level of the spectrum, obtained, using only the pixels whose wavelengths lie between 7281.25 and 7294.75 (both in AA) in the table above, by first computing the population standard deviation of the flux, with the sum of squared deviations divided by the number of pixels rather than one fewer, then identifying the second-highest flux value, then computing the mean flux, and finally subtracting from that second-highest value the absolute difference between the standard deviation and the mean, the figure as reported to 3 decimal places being 0.334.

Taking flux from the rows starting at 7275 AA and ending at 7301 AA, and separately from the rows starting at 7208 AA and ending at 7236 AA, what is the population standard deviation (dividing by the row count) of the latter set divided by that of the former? 3.0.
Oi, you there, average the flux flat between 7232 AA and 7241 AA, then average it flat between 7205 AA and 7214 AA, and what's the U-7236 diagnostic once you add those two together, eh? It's 25.4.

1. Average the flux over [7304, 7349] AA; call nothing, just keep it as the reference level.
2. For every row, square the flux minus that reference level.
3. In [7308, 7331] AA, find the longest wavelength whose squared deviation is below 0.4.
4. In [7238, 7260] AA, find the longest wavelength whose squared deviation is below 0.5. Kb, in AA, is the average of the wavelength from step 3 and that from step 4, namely 7294.0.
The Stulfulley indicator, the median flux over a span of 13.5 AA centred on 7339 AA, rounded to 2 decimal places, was 14.77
